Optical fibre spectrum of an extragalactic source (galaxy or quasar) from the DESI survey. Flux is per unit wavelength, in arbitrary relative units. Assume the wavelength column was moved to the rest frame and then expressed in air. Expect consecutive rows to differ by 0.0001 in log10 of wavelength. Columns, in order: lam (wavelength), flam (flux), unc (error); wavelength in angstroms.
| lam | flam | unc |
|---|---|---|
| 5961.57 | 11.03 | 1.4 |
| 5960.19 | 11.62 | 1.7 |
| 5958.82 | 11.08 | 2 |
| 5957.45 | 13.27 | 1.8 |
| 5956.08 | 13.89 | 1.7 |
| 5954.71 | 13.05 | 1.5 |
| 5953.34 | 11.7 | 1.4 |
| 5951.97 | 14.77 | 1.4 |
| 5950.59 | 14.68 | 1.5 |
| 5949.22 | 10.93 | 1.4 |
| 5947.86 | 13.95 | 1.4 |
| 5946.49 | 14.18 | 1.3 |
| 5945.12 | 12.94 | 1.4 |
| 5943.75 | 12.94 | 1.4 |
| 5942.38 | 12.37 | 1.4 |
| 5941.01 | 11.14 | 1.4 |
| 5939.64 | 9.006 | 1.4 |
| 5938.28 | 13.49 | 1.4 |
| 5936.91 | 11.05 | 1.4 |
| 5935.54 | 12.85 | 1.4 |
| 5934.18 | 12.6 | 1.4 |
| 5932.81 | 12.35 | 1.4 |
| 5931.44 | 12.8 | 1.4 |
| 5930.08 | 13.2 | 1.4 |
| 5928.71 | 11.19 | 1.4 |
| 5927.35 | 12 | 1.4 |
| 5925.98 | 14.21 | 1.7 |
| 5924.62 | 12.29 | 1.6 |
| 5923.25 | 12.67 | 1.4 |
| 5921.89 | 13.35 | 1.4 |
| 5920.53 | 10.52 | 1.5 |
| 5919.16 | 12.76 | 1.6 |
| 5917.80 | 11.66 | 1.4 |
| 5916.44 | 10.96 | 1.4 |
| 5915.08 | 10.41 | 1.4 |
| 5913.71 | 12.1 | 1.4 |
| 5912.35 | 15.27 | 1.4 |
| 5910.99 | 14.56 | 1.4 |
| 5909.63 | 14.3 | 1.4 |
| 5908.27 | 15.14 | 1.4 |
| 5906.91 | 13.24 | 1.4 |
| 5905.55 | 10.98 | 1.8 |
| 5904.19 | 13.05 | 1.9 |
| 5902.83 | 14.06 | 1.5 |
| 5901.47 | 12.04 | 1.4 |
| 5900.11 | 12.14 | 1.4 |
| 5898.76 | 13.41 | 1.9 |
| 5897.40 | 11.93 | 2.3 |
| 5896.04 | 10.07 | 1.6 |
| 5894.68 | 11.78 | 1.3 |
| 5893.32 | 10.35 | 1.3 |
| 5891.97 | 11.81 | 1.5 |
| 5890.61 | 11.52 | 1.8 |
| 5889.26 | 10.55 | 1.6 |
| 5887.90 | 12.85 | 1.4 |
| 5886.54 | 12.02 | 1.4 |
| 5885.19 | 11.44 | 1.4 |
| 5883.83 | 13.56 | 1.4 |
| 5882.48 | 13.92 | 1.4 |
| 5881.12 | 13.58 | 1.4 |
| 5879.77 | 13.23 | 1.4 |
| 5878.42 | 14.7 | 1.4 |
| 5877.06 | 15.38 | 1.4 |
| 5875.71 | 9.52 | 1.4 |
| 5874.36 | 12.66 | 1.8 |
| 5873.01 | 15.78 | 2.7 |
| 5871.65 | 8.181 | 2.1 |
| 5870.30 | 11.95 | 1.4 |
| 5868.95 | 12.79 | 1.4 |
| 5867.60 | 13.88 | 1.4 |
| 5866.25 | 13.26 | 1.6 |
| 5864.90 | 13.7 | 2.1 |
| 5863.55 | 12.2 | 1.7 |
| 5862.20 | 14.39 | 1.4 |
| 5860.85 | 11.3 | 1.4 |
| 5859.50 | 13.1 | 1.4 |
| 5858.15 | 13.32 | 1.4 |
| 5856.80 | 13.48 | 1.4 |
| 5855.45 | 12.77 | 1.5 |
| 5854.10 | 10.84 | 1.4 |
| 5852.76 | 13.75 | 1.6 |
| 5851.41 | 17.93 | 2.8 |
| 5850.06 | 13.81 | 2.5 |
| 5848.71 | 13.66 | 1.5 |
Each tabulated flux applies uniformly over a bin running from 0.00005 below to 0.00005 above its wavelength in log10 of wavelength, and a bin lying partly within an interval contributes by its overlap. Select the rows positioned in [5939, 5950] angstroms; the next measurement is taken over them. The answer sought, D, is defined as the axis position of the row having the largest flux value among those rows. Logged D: 5946.49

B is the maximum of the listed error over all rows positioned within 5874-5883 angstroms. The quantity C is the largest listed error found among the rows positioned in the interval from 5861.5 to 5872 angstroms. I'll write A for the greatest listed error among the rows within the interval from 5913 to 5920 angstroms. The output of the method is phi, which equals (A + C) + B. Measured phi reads 5.5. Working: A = 1.60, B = 1.80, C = 2.1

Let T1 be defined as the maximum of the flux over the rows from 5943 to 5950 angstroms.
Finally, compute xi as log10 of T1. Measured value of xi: 1.15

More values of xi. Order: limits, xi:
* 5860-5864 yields 1.16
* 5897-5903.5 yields 1.15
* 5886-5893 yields 1.11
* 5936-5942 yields 1.13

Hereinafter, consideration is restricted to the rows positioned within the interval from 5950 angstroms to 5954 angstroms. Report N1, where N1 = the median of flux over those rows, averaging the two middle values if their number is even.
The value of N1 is 14.7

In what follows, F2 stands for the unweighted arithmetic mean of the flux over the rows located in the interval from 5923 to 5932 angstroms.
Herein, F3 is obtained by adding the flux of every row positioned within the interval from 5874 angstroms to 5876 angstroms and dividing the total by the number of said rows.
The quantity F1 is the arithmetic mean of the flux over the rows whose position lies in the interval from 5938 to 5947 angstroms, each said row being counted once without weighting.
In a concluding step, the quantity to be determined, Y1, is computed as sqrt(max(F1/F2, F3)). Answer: 3.33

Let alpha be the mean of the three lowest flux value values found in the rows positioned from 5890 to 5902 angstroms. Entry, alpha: 10.6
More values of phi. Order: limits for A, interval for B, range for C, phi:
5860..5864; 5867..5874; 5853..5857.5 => 5.9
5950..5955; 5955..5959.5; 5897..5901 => 5.8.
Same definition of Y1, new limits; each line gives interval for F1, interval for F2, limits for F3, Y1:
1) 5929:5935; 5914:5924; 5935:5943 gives 3.41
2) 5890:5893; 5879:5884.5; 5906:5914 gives 3.76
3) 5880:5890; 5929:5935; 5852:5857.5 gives 3.57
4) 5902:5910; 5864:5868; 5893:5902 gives 3.42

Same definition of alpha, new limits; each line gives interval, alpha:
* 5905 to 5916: 11.2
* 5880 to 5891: 11.2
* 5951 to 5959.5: 11.9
